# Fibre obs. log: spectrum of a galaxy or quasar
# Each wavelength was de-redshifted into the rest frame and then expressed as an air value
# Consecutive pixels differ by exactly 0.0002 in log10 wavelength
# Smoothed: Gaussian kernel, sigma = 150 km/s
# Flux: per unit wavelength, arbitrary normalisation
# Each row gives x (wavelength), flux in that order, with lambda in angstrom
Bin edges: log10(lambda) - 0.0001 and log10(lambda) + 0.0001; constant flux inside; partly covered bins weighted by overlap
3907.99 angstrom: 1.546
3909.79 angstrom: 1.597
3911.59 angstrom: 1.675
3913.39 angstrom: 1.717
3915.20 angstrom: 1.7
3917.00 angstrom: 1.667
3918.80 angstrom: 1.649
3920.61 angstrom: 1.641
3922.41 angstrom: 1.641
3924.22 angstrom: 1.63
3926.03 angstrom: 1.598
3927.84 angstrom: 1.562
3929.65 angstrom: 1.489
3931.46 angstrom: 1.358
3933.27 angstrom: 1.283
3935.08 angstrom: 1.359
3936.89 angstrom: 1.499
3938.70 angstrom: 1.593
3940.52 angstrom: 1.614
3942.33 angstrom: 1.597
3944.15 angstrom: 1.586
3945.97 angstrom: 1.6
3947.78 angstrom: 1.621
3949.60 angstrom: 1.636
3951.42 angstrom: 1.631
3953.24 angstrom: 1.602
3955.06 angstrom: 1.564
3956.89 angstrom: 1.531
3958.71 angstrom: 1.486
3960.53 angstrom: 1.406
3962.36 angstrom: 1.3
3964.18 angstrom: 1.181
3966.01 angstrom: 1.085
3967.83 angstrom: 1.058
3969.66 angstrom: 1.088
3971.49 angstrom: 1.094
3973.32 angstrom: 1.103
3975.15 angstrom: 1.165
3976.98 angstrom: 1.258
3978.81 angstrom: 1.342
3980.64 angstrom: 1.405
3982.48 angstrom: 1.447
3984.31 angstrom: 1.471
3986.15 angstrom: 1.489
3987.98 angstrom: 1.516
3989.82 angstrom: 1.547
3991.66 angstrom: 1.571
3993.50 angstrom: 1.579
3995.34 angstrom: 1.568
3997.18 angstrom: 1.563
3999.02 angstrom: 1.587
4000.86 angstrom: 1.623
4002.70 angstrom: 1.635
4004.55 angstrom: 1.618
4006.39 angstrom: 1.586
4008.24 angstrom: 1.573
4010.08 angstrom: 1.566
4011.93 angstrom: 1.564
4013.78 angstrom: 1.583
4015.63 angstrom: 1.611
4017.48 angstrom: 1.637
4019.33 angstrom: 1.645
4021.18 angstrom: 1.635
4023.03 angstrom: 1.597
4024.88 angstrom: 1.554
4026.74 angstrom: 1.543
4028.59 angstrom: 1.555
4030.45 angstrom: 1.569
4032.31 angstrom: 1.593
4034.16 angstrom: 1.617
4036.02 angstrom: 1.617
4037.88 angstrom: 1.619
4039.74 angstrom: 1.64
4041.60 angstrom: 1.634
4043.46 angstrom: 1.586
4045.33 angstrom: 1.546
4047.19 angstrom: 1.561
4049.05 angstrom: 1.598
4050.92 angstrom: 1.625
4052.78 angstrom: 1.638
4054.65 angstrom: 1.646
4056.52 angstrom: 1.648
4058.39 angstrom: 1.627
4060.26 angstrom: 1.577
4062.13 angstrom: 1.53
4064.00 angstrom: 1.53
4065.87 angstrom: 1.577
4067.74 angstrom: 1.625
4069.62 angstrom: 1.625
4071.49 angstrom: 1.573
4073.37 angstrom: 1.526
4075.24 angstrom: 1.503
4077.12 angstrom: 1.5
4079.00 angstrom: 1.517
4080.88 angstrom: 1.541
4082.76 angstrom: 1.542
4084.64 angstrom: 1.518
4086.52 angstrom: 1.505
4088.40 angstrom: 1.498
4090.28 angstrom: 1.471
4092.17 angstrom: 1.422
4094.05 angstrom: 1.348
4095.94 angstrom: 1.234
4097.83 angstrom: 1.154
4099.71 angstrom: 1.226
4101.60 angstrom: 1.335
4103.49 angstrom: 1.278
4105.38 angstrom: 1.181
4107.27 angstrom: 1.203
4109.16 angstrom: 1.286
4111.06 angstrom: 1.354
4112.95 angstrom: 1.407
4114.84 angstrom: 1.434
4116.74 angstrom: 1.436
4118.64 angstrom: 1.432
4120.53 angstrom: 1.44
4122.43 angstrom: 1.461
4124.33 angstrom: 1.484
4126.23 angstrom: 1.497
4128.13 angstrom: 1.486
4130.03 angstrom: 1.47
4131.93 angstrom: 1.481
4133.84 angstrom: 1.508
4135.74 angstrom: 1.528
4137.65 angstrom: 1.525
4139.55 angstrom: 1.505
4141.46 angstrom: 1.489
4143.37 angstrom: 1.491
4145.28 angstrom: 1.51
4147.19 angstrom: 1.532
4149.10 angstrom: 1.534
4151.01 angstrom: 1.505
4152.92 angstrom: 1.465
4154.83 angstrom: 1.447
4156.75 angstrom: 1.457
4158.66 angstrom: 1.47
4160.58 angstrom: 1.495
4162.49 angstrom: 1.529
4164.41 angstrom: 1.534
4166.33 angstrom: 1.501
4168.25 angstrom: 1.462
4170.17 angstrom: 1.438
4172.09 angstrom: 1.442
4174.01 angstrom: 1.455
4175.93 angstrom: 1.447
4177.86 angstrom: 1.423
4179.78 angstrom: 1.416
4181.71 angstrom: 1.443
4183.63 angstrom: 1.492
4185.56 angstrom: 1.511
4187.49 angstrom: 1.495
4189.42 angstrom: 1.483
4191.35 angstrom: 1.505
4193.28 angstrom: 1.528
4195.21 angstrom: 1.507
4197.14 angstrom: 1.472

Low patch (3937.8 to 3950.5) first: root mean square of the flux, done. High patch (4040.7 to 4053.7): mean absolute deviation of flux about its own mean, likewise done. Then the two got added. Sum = 1.64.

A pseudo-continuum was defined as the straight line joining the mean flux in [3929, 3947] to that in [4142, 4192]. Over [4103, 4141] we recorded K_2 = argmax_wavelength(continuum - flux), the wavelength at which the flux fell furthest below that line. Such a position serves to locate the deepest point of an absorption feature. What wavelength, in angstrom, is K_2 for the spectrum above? 4105.38 angstrom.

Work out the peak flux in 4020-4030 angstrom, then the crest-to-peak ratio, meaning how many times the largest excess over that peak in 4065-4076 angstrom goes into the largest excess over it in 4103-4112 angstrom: 28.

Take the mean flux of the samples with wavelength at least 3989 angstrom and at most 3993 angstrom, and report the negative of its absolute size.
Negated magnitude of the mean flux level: -1.56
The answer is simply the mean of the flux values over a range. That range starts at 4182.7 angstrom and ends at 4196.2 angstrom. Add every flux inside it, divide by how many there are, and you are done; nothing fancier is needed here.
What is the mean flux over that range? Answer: 1.50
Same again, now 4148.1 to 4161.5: 1.48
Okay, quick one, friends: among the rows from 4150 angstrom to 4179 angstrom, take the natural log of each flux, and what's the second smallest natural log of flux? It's 0.36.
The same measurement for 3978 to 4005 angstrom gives 0.34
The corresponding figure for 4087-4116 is 0.17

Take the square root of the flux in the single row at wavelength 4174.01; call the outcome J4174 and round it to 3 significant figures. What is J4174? 1.21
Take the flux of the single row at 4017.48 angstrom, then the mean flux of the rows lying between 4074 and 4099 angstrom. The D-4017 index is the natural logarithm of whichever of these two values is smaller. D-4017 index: 0.37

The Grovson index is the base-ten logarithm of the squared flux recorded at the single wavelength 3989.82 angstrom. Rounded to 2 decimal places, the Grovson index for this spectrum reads 0.38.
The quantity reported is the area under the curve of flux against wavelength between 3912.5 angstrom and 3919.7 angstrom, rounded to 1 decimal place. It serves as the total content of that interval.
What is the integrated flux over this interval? 12.1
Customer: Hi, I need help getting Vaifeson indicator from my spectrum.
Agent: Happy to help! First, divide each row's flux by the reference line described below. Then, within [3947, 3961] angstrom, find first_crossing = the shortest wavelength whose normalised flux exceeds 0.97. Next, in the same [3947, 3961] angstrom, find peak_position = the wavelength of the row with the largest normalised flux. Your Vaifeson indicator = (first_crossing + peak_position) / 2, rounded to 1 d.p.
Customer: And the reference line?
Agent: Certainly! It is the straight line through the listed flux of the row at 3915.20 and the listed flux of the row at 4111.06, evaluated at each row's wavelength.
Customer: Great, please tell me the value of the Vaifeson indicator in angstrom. 3948.7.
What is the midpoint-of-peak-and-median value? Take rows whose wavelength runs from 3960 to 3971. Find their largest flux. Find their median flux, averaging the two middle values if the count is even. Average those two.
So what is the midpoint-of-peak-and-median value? 1.27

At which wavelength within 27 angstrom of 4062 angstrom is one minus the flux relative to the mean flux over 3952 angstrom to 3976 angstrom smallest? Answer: 4056.52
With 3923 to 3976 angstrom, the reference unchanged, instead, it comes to 3949.60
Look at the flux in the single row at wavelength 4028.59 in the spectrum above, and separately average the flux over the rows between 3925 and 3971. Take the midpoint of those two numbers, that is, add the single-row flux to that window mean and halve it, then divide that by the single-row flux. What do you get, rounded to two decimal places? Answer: 0.97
